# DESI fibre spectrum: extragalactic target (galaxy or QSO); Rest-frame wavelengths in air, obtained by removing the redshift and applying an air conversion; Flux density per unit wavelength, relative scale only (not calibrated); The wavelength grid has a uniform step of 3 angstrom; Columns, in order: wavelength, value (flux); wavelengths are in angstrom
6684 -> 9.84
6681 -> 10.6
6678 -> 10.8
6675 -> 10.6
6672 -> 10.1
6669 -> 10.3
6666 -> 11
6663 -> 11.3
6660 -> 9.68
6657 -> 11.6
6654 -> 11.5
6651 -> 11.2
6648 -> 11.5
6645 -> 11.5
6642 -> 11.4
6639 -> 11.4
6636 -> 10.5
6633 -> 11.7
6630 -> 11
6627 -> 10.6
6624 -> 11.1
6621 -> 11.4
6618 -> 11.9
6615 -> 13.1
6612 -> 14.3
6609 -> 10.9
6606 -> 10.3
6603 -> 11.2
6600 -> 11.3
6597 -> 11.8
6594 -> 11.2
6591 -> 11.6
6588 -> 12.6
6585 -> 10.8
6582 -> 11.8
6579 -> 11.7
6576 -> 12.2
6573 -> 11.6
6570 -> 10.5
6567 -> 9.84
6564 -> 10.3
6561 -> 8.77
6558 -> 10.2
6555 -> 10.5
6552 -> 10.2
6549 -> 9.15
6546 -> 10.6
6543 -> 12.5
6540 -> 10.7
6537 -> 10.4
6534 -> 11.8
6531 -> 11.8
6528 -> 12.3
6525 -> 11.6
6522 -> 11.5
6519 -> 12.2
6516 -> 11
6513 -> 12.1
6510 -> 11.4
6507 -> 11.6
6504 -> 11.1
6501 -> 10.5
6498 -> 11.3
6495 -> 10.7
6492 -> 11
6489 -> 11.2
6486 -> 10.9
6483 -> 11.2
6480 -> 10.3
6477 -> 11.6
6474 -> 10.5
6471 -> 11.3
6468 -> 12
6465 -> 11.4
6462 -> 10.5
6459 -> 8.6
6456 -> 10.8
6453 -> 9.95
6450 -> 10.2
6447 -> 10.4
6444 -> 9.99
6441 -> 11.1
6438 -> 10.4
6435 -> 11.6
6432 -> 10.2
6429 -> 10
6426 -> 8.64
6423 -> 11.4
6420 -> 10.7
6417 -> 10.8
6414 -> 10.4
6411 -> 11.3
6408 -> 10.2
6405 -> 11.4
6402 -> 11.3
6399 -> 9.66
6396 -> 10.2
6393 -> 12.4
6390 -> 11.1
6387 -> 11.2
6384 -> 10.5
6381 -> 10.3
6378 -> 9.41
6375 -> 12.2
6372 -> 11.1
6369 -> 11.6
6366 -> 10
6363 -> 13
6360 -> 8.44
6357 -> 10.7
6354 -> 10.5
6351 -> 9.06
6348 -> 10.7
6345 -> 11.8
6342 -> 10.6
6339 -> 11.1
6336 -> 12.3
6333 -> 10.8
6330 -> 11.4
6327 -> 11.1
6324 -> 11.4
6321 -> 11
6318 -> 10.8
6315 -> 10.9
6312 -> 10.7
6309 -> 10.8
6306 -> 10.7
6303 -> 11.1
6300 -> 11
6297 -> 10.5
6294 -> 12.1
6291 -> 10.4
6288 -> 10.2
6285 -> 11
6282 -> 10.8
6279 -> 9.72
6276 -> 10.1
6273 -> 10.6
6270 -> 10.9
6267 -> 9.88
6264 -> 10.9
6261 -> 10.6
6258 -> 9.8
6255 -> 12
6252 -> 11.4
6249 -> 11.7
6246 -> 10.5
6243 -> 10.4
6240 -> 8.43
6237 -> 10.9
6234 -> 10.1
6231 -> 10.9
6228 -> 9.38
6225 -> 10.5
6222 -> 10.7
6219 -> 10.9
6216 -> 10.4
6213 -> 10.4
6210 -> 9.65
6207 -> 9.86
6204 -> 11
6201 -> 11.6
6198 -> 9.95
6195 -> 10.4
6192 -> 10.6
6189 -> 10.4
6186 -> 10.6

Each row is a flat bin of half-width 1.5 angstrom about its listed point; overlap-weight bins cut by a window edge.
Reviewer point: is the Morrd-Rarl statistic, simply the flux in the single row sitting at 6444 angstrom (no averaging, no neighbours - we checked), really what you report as 9.99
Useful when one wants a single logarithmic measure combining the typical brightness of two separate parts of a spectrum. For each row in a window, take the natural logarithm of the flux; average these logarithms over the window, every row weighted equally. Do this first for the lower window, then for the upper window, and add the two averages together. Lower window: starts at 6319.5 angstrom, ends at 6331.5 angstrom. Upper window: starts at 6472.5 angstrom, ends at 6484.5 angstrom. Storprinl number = 4.81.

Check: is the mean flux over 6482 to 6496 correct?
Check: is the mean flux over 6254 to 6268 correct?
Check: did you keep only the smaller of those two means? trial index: 10.6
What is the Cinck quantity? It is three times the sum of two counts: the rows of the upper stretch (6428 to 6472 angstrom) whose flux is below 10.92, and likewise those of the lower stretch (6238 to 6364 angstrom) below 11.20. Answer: 129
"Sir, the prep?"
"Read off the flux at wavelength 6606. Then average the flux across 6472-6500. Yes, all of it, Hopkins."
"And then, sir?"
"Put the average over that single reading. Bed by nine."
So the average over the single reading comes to 1.06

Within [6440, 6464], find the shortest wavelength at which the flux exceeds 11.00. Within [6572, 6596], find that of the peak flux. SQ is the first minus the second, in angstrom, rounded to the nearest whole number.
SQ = -147 angstrom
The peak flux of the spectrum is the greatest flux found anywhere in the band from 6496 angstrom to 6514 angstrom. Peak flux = 12.1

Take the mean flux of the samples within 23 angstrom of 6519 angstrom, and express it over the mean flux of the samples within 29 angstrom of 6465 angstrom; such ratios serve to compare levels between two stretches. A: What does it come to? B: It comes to 1.07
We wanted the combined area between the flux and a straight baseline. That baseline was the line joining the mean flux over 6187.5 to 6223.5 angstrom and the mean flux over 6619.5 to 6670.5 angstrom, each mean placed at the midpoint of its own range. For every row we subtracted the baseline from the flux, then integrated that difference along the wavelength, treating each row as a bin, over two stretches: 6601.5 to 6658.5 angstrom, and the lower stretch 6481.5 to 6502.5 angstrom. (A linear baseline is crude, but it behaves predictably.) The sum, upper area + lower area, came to 25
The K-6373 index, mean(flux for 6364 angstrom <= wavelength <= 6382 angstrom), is 10.8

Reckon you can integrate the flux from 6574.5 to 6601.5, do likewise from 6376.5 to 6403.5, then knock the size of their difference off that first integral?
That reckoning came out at 288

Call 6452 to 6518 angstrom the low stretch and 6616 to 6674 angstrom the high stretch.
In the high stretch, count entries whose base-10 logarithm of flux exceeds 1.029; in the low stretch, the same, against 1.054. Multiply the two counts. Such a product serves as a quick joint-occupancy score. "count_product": 84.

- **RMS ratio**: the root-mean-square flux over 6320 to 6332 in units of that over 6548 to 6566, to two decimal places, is 1.14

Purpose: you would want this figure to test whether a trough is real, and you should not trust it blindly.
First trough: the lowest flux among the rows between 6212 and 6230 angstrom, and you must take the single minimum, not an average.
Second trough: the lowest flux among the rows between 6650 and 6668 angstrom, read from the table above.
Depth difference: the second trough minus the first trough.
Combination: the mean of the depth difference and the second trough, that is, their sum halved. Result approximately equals 5.0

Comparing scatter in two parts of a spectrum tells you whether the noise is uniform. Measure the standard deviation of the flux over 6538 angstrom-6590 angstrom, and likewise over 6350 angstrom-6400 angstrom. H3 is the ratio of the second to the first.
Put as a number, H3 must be 1.1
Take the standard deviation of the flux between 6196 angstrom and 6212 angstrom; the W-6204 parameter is 0.8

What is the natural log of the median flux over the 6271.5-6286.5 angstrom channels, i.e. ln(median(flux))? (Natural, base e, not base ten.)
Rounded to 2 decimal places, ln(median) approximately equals 2.36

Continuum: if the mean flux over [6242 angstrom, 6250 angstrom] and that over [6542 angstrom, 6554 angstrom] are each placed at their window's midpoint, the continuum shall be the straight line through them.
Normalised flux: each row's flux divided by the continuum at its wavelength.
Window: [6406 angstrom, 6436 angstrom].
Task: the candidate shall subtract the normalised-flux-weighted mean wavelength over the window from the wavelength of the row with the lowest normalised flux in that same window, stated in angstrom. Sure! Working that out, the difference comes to 4.5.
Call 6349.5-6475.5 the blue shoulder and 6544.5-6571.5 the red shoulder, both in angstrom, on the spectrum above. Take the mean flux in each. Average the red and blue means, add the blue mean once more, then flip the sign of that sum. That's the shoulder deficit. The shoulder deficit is -20.9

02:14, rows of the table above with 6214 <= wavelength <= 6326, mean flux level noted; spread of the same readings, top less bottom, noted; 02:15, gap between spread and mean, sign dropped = 7.0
